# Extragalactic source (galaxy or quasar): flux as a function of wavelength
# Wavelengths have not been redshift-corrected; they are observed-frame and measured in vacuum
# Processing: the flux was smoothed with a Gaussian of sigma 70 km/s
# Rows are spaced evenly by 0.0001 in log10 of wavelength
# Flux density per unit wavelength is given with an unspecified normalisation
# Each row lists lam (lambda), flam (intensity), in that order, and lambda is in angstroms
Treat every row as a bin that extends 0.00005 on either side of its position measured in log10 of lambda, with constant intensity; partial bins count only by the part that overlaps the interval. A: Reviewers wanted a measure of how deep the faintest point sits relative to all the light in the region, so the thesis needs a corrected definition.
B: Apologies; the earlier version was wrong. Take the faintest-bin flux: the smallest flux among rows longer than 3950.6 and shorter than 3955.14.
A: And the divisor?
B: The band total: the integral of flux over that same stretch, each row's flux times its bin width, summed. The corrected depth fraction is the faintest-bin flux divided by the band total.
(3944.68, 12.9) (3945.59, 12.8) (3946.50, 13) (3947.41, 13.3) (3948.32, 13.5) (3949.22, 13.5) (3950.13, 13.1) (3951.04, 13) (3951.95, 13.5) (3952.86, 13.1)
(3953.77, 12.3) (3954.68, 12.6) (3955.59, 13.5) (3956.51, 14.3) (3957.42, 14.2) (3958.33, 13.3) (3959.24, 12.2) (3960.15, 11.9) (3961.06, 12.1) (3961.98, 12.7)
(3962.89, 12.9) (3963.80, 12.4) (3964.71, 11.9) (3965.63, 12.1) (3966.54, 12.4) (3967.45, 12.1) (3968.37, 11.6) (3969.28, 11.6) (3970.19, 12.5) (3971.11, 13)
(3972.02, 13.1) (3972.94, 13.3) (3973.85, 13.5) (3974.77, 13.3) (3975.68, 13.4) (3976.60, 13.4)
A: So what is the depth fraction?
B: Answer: 0.210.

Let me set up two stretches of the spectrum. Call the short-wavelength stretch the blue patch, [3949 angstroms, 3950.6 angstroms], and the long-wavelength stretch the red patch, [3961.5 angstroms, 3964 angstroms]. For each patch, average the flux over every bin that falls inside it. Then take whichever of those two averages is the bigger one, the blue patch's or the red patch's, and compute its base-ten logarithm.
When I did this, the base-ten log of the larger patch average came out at 1.12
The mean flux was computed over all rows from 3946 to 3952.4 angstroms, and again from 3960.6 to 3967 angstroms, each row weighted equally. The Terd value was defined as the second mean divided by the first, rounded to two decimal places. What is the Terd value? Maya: 0.93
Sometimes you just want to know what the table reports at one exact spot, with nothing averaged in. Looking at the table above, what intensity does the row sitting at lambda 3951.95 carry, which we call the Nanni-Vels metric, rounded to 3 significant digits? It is 13.5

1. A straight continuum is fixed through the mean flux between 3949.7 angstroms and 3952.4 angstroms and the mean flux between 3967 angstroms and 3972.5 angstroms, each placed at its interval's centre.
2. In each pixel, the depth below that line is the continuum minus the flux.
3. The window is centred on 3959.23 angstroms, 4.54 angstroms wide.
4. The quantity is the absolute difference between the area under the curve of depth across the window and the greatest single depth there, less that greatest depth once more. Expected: -0.3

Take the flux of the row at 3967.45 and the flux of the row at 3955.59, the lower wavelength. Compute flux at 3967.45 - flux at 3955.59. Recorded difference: -1.4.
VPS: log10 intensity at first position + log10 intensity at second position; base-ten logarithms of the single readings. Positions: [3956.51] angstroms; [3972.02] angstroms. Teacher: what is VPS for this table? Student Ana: 2.27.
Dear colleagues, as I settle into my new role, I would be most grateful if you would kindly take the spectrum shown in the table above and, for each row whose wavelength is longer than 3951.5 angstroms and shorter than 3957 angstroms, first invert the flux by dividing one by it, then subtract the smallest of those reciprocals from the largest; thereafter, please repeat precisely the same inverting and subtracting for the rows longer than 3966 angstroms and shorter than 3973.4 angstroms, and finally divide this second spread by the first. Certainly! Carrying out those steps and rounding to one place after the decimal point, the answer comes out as 1.0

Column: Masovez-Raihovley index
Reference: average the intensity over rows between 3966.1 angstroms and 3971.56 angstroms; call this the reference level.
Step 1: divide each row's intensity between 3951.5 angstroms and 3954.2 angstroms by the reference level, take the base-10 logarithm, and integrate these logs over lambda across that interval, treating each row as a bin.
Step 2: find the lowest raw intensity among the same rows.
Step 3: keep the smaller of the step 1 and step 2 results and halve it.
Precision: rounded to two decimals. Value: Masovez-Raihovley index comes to 0.04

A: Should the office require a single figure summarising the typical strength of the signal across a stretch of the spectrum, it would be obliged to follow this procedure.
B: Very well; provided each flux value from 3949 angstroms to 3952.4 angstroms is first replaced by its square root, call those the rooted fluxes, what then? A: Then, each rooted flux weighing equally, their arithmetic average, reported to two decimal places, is 3.64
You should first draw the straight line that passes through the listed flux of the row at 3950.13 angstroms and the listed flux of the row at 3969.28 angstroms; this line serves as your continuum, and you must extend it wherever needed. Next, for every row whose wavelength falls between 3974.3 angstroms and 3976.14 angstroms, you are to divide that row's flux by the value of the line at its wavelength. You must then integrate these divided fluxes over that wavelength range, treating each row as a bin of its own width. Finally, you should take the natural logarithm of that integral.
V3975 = 0.79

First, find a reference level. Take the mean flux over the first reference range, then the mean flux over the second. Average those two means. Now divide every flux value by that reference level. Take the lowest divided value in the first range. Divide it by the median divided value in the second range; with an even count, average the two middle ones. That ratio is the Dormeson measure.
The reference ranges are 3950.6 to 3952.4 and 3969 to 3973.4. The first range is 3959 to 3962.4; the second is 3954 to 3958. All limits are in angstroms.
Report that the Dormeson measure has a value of 0.859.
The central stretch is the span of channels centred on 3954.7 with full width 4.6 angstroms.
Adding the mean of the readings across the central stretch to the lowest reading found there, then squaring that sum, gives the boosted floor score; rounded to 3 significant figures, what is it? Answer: 648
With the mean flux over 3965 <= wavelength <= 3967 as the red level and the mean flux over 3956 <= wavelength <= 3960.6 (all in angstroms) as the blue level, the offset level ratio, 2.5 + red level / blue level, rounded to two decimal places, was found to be 3.43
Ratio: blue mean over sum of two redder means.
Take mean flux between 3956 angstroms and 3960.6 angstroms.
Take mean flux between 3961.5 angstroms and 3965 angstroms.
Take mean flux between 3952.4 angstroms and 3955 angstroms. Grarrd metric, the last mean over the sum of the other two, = 0.494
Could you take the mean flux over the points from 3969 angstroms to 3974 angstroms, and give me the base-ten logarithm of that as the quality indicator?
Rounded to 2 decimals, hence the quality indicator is 1.11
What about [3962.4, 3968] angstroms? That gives 1.09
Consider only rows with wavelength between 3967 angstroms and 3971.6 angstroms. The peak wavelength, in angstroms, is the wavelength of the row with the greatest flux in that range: 3971.11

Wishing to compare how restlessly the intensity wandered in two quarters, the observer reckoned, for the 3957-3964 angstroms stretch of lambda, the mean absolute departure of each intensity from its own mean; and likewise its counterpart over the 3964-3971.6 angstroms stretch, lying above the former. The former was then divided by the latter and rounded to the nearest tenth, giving 1.6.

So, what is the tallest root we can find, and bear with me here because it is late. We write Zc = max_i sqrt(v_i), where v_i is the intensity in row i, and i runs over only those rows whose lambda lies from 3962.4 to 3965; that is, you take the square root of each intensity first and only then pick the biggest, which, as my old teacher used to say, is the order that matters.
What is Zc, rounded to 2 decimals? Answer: 3.59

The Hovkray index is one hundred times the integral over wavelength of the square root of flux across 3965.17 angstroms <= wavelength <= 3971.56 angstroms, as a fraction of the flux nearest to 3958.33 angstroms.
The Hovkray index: 168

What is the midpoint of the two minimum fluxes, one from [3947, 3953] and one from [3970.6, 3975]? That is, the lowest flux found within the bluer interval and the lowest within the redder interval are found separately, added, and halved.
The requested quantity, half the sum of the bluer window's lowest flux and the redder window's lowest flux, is 13.0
